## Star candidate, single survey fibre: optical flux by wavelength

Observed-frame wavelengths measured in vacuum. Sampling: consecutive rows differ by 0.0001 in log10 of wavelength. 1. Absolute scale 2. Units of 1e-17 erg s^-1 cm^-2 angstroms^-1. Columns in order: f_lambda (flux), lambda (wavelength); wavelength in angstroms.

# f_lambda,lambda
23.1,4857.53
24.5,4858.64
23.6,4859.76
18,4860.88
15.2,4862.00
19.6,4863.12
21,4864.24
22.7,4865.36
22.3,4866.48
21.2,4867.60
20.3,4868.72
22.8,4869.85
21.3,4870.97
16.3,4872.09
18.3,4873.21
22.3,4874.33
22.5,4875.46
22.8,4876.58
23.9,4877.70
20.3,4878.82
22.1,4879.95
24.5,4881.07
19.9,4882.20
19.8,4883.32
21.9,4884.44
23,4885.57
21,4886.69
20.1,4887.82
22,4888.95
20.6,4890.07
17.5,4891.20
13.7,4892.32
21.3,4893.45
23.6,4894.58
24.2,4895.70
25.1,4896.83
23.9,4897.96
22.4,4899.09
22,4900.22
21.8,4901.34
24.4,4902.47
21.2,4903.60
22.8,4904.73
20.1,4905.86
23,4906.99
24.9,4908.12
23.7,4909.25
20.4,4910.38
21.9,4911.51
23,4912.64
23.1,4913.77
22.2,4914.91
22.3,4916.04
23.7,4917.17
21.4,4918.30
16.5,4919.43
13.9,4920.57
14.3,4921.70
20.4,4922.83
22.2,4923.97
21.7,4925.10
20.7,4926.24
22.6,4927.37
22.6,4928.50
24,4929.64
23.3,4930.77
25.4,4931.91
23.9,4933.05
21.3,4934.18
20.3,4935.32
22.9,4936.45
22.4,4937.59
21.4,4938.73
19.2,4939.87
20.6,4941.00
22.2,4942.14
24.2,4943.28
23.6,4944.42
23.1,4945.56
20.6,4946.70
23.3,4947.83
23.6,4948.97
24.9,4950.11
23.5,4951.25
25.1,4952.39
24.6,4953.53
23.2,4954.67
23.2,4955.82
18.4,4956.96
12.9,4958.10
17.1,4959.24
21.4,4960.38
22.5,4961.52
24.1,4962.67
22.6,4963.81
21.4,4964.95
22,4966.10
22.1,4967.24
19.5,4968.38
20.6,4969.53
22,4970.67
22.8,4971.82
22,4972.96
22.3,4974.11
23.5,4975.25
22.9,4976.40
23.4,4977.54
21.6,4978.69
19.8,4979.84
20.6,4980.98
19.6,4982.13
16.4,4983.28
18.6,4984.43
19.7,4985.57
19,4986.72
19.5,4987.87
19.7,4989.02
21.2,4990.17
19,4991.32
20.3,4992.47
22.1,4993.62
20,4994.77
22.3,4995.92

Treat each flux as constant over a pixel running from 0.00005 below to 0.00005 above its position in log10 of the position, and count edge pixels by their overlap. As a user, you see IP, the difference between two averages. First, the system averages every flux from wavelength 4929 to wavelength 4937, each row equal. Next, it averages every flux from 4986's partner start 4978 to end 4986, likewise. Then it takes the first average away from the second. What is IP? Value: -3.5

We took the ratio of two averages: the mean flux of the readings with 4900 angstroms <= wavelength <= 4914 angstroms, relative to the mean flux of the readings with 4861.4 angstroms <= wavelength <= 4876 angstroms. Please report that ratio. 1.10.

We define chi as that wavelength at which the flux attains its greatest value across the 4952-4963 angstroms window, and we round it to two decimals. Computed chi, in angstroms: 4952.39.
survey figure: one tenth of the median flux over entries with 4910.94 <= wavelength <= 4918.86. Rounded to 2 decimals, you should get 2.23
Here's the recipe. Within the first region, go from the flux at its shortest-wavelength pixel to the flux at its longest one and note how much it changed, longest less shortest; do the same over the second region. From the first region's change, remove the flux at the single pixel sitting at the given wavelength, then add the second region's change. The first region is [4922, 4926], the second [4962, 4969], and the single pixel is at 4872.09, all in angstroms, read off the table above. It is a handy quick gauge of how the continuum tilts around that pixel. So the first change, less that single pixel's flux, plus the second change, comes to -20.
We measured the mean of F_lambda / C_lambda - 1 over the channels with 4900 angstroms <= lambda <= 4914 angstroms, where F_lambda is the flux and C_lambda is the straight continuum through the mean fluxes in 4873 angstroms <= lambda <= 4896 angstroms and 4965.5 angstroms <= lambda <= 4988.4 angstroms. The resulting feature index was 0.064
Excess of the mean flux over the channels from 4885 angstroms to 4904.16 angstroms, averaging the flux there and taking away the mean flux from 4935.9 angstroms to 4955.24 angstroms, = -1.2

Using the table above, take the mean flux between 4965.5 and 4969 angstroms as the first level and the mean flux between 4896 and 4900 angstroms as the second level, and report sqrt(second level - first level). 1.6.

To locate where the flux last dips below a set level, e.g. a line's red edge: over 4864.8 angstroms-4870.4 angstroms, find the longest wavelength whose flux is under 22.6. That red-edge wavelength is 4868.72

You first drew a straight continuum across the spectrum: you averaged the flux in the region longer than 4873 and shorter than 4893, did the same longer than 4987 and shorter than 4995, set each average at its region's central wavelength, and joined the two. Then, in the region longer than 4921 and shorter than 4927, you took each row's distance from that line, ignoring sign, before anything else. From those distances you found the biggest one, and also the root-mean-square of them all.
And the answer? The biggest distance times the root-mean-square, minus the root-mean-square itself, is 16.0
